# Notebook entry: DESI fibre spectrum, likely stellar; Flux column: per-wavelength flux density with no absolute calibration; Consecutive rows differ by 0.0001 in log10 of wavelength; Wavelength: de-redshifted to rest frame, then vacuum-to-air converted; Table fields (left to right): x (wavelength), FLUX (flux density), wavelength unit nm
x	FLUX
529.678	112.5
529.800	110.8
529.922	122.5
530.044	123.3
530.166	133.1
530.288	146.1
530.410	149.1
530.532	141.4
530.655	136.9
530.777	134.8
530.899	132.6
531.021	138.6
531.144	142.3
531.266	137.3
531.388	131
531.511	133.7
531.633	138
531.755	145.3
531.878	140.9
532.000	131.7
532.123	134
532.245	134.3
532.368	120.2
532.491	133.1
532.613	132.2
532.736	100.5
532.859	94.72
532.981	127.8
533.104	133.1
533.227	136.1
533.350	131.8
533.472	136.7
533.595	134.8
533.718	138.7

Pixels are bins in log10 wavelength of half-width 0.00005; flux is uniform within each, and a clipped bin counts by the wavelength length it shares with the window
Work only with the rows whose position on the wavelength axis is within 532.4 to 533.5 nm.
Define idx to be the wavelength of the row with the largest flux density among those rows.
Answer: 533.472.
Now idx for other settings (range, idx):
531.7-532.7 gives 531.755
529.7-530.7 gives 530.410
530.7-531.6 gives 531.144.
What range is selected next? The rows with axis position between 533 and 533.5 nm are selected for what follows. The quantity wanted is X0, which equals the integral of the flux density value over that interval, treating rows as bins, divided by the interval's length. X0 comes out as 134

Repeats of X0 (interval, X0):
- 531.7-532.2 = 138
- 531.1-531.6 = 136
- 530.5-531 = 136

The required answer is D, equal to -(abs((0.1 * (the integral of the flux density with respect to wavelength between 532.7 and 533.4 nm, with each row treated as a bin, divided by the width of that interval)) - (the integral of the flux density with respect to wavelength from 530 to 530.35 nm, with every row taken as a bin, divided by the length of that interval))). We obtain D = -123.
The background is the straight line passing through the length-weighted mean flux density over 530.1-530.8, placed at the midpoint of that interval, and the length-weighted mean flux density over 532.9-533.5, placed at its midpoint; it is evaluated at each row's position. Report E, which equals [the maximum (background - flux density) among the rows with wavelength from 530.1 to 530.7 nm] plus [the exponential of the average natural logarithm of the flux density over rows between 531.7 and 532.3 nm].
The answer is 145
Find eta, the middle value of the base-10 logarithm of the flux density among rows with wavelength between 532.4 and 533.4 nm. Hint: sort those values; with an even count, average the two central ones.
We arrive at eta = 2.12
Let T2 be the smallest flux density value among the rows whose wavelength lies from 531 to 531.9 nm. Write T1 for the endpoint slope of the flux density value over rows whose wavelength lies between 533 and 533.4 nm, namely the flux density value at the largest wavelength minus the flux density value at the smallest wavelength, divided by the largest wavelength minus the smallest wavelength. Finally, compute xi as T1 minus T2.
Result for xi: -136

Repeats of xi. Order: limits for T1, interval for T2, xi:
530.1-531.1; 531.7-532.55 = -114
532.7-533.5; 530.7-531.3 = -83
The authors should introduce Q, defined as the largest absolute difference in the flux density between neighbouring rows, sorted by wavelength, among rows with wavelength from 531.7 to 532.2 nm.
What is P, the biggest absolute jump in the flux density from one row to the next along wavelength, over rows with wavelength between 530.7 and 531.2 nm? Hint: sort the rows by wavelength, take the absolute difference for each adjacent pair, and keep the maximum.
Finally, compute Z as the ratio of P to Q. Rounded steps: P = 6.0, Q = 9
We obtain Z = 0.7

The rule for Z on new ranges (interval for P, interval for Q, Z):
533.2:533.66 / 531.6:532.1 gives 0.5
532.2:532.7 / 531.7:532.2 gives 1.5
